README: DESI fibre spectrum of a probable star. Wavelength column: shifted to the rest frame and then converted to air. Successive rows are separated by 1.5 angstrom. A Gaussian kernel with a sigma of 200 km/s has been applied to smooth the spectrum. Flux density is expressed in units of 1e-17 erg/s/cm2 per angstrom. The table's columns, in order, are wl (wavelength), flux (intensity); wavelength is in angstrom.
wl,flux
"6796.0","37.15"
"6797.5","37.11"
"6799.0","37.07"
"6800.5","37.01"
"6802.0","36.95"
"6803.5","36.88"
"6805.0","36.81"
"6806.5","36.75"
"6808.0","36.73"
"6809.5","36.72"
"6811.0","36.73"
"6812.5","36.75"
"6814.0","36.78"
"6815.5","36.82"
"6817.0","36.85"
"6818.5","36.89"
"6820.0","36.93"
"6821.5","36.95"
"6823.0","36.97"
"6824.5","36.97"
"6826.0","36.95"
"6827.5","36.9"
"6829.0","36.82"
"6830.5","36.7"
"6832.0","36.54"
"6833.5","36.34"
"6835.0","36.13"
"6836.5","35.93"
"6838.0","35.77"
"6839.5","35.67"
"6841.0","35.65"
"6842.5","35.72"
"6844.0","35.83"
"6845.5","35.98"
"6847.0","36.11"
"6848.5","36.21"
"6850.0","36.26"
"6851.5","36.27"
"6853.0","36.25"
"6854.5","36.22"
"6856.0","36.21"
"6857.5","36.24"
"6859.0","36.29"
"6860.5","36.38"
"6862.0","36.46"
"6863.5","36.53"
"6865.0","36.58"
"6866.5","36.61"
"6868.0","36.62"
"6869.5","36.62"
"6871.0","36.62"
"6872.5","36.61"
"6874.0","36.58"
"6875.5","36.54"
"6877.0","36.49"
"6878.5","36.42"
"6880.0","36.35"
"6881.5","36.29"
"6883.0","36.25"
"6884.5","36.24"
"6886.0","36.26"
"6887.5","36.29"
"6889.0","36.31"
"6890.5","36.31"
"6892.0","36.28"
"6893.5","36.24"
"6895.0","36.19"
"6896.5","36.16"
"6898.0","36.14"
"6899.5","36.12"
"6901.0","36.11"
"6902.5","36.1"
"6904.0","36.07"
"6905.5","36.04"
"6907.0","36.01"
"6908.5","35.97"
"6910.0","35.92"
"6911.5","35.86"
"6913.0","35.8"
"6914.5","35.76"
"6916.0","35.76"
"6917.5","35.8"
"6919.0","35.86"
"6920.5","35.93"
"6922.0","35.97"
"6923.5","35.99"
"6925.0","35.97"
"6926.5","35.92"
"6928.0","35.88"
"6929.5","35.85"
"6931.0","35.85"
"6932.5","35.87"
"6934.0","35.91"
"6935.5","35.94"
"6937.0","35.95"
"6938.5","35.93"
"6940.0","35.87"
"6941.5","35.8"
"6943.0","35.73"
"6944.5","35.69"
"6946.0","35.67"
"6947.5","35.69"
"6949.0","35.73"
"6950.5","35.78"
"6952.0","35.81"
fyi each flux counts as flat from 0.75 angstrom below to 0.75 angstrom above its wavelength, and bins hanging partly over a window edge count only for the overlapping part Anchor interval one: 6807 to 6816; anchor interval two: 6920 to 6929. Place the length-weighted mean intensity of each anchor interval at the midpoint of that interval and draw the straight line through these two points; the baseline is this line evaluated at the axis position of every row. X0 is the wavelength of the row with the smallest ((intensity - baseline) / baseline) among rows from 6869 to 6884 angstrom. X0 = 6883.0 angstrom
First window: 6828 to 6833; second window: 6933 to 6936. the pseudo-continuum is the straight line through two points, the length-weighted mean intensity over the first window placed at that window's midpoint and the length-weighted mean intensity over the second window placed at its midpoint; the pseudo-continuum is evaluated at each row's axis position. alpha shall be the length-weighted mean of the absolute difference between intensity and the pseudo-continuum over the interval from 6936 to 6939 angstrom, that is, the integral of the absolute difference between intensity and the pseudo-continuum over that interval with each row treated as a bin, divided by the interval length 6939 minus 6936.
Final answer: 0.04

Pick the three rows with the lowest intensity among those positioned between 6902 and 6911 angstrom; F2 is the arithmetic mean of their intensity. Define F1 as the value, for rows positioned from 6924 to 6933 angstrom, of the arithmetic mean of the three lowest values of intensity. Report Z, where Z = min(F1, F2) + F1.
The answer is 71.7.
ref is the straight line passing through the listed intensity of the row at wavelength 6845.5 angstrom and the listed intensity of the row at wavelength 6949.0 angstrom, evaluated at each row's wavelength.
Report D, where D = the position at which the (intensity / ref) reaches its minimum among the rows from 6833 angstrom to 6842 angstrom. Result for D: 6841.0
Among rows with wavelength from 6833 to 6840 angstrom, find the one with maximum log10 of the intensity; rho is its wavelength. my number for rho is 6833.5 angstrom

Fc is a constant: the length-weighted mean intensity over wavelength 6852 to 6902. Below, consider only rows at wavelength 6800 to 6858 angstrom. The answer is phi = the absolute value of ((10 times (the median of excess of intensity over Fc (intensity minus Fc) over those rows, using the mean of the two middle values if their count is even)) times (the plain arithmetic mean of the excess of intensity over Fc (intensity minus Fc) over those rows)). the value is 0.5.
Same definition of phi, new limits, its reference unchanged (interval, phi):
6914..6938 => 2.2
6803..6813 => 1.6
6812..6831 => 2.7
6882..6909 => 0.3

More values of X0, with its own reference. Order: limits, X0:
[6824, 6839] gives 6838.0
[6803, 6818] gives 6808.0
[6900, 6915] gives 6914.5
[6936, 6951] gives 6946.0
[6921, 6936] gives 6929.5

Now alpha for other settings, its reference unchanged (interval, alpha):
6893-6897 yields 0.02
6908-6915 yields 0.23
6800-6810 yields 0.08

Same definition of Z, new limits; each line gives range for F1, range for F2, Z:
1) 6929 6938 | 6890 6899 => 71.7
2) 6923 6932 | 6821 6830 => 71.7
